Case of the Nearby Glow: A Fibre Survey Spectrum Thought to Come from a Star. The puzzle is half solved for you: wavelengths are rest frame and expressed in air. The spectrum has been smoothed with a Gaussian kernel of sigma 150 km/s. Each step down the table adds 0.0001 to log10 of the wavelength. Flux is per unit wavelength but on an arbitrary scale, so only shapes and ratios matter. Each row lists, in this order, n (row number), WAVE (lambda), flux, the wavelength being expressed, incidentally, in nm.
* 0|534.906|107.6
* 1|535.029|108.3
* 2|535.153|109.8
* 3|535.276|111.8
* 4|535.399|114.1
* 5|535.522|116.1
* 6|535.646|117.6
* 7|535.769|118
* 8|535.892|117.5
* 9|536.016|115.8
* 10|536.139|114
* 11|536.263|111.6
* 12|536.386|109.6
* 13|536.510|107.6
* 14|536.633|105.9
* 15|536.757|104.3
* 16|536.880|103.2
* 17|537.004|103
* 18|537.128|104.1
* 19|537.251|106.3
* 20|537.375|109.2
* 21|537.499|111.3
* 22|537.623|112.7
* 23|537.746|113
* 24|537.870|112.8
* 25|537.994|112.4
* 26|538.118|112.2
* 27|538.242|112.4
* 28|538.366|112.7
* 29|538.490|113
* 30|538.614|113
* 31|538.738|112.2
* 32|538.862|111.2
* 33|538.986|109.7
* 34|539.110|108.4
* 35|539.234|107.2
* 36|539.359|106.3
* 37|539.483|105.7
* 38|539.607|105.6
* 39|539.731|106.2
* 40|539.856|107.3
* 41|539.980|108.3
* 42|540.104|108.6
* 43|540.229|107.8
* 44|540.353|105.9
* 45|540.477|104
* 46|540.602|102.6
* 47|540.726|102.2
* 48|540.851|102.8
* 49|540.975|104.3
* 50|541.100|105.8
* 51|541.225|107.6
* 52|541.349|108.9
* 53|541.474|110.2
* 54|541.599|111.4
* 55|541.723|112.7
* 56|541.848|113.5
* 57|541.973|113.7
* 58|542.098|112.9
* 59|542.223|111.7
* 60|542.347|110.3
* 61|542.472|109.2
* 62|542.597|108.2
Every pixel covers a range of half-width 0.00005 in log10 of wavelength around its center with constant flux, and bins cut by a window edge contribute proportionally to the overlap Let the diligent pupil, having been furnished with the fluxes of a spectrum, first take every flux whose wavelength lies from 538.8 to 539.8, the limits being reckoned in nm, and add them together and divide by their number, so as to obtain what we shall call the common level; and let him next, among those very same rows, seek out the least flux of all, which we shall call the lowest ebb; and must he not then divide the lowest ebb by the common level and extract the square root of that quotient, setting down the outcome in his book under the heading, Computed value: 0.991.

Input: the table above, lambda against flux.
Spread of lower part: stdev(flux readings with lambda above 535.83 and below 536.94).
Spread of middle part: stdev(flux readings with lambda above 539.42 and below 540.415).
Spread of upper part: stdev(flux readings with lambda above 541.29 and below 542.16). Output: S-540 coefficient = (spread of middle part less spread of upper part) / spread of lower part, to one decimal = -0.1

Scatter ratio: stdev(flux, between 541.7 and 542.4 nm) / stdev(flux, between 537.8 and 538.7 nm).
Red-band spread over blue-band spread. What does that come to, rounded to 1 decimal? 4.0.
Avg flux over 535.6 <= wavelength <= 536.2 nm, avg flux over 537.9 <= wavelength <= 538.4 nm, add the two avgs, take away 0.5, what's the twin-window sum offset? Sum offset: 229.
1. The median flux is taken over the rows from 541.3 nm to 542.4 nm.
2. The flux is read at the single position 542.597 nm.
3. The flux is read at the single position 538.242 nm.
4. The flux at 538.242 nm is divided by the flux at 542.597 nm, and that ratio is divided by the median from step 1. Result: 0.0093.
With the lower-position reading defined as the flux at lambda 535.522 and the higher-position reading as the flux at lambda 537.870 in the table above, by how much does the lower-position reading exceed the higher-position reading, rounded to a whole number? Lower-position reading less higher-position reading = 3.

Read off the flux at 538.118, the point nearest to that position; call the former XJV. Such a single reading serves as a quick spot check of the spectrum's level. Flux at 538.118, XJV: 112.2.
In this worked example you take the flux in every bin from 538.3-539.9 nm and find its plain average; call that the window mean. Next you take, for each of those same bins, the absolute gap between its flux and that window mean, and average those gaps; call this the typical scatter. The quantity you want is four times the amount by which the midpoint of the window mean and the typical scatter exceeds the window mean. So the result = -213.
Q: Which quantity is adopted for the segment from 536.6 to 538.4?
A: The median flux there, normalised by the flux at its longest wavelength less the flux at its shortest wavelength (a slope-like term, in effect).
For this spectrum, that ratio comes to 16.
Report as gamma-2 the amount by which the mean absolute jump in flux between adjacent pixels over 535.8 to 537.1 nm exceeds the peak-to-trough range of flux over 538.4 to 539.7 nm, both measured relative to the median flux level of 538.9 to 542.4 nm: -5.8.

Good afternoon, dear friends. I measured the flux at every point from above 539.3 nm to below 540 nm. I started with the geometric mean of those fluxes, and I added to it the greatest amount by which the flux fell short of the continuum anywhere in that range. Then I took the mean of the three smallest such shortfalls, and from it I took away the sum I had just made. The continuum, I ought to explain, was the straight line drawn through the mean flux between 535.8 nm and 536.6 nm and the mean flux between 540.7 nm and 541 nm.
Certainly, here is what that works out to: -108.9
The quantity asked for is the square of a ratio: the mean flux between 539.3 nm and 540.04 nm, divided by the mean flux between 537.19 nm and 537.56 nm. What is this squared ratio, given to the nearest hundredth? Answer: 0.96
